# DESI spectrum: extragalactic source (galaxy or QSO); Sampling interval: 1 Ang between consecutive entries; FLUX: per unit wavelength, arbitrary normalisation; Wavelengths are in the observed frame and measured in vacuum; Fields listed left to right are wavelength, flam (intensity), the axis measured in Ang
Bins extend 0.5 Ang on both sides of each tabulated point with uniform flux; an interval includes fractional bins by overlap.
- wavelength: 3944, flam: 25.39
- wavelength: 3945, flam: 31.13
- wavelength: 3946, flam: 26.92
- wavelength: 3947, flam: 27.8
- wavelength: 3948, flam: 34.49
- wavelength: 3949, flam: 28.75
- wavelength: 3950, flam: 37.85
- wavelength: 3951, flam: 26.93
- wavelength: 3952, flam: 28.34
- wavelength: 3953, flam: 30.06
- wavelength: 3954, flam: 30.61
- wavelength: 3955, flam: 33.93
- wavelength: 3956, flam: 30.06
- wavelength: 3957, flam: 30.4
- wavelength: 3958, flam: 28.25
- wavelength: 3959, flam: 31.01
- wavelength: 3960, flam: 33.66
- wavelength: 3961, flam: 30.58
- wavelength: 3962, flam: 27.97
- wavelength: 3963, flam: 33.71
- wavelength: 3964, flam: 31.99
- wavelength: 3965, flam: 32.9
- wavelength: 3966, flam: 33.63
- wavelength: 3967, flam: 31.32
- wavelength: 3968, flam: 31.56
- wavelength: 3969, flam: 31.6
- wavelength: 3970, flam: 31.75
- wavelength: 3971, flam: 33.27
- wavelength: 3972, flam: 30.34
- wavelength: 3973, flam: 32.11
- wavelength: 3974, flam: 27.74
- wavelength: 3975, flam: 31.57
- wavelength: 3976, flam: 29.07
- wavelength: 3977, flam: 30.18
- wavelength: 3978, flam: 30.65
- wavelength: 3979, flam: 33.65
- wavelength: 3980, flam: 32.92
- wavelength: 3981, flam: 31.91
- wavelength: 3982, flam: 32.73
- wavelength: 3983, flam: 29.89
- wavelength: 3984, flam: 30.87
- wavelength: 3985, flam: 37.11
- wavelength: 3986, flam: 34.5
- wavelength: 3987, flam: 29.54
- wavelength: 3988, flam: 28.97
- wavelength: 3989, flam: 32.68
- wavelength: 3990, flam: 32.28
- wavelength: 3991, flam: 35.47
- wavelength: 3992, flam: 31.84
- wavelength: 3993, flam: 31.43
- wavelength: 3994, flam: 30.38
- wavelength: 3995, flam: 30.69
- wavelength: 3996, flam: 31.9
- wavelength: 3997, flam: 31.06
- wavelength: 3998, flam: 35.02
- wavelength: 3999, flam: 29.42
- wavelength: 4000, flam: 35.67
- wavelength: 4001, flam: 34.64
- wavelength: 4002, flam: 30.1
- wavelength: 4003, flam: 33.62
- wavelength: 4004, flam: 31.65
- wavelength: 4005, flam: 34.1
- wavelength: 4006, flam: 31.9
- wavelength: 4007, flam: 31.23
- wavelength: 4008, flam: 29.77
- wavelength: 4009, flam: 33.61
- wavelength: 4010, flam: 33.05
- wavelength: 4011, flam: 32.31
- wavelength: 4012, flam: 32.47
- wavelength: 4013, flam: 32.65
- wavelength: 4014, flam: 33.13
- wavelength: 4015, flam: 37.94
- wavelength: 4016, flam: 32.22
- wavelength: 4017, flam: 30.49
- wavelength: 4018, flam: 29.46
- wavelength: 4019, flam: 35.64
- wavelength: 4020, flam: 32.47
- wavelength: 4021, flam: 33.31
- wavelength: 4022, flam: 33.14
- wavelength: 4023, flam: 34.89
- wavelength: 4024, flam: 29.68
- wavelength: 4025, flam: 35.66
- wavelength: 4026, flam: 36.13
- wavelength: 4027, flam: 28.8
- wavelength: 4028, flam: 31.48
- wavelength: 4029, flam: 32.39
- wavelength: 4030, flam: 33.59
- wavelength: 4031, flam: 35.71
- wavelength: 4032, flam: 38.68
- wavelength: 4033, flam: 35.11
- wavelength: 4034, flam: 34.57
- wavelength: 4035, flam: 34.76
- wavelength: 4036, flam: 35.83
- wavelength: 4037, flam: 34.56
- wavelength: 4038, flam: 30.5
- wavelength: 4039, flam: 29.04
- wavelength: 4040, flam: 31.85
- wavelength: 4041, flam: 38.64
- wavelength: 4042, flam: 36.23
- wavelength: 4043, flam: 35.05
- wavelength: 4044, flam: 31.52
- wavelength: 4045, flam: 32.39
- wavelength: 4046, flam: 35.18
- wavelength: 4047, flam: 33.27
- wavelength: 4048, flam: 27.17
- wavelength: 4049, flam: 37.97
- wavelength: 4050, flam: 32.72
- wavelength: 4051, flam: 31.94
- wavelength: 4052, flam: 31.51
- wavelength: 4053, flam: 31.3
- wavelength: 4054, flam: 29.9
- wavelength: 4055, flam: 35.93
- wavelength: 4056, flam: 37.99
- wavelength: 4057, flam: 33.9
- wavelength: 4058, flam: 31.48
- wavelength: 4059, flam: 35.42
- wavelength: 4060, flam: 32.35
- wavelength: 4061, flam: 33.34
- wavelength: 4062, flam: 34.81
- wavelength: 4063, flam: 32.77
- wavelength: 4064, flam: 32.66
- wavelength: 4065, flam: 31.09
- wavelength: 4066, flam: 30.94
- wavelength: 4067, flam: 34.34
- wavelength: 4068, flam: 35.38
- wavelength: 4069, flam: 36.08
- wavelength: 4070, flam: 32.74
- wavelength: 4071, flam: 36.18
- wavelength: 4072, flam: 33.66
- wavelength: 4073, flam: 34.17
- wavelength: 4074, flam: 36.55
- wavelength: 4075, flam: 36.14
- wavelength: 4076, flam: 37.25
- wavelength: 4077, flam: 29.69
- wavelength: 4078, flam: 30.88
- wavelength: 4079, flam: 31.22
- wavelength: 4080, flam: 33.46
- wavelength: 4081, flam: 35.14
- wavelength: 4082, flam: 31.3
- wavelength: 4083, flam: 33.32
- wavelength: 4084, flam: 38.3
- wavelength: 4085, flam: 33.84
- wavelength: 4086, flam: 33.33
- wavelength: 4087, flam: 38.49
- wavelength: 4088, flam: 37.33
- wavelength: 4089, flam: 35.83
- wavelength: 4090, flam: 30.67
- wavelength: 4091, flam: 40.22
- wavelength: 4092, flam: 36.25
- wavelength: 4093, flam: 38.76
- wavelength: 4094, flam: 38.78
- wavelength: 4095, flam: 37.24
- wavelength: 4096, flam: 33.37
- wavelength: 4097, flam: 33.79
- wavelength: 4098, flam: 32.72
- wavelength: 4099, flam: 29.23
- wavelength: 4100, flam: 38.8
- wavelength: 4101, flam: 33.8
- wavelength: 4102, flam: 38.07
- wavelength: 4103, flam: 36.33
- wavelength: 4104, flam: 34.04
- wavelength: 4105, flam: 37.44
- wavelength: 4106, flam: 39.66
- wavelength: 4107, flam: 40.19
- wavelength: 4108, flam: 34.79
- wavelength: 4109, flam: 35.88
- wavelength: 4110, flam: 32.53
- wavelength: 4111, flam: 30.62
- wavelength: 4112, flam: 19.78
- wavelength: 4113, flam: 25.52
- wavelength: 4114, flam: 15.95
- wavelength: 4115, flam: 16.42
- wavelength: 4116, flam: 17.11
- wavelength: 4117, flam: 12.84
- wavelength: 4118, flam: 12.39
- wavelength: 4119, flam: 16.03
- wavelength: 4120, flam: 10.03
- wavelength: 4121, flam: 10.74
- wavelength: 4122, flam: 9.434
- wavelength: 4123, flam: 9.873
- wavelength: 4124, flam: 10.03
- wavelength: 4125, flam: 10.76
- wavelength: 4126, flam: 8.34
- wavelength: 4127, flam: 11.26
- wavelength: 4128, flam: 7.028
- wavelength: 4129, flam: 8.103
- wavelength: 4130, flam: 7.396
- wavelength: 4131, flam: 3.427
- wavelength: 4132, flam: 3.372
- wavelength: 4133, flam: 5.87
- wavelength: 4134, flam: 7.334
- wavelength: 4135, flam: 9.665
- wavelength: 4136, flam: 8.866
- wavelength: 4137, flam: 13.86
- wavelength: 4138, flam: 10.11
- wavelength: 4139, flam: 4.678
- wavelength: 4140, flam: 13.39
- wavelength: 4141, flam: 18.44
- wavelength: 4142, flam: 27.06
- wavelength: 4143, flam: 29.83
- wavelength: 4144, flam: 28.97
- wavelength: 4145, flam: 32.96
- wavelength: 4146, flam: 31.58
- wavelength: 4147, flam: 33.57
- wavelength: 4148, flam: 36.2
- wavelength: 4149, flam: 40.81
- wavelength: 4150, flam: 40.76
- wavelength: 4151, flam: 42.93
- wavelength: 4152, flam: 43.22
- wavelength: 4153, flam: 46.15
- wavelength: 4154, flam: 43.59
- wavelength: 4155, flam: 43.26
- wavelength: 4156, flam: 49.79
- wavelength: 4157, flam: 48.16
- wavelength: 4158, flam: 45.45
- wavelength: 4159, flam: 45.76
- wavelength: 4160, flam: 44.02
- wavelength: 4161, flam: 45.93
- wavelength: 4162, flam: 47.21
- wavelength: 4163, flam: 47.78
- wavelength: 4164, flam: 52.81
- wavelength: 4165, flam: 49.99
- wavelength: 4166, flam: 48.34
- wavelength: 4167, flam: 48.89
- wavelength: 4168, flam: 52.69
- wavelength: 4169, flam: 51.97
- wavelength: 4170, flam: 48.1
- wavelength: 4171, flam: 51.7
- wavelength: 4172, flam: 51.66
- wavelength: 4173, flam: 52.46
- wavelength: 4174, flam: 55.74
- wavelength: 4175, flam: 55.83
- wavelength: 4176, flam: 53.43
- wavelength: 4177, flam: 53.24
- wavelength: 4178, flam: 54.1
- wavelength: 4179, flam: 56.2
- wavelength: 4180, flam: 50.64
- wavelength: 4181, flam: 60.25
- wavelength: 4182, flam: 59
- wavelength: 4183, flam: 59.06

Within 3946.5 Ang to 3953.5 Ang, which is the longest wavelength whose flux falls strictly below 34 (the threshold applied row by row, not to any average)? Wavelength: 3953 Ang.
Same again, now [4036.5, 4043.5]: 4040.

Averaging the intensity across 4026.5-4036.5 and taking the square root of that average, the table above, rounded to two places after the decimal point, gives 5.84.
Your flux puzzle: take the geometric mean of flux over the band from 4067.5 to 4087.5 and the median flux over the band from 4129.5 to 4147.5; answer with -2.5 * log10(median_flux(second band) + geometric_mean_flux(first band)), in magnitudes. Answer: -4.16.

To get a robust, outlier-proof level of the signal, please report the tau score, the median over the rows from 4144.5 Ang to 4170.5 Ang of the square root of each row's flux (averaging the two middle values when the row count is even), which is 6.8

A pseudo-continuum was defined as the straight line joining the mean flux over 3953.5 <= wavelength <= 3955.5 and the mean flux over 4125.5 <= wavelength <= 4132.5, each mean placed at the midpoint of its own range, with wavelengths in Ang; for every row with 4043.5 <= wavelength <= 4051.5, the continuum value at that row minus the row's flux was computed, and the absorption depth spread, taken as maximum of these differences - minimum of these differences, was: 10.9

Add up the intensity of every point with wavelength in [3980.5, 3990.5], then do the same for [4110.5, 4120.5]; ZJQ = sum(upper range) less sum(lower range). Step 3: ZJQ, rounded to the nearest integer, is -144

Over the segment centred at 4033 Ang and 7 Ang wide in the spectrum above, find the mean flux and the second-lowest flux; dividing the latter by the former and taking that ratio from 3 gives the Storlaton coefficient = 2.03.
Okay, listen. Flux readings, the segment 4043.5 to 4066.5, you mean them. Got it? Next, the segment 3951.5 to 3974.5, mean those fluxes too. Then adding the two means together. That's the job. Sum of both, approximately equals 64.1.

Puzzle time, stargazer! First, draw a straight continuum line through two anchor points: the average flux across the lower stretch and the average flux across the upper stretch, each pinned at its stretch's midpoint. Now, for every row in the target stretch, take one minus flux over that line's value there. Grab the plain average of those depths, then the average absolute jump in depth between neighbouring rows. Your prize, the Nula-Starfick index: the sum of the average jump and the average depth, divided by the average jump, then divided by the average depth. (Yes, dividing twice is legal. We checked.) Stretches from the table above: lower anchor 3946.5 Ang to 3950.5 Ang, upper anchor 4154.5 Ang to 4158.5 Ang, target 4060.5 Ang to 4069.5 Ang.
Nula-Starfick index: 37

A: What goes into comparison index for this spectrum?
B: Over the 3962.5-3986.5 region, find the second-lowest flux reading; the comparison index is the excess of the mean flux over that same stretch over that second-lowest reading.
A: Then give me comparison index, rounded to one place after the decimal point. 2.9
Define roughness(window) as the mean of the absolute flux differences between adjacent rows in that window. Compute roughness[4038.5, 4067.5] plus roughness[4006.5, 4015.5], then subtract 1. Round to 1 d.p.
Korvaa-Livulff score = 3.3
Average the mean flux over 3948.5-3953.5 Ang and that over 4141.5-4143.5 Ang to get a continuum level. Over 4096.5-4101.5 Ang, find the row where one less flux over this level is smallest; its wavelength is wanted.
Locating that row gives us 4100 Ang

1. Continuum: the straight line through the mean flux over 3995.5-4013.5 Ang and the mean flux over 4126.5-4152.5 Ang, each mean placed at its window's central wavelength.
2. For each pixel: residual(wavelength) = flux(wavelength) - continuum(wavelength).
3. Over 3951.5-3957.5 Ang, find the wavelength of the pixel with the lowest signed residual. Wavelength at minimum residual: 3952 Ang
